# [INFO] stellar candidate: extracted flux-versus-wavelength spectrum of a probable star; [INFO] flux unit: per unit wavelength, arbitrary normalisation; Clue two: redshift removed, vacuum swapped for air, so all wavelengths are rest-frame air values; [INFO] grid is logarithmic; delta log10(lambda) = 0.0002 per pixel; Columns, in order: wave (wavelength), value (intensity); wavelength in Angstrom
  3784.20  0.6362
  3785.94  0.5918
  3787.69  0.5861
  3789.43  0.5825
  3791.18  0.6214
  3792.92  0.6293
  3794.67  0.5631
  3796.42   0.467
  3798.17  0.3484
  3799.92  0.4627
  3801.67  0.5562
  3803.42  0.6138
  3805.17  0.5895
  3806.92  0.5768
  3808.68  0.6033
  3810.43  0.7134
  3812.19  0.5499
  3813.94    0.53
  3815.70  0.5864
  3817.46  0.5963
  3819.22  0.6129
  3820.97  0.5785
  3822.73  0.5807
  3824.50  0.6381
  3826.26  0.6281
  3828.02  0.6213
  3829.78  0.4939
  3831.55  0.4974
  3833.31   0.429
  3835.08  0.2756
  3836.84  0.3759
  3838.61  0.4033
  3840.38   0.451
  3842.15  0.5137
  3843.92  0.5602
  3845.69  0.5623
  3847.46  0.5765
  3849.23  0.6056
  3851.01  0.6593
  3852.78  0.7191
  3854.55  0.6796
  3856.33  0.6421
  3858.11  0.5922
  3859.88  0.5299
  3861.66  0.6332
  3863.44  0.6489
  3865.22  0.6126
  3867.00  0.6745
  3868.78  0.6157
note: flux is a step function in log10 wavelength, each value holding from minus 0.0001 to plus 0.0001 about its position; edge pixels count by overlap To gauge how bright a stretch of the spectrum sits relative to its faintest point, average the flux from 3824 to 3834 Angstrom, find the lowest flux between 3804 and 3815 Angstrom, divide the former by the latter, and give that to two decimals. 1.04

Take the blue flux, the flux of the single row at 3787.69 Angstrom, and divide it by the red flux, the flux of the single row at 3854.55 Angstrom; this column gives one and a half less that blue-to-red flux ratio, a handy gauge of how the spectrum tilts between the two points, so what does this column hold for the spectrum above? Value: 0.64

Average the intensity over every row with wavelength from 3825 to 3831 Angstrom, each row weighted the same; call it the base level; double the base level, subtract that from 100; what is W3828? 98.84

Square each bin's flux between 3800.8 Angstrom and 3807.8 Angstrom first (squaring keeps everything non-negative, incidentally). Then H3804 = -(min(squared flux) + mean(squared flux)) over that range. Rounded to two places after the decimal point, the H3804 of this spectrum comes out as -0.65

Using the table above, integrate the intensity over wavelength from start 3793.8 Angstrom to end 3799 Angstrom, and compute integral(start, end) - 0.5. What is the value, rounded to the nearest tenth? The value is 1.9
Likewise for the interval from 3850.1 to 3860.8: 6.3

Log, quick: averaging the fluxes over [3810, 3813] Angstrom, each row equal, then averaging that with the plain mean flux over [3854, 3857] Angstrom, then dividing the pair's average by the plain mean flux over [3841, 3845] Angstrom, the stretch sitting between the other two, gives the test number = 1.20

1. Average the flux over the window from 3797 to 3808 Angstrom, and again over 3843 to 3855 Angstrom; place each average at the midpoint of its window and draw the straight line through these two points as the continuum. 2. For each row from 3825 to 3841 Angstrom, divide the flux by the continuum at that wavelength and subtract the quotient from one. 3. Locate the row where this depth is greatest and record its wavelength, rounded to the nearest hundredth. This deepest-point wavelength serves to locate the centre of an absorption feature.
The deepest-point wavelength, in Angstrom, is 3835.08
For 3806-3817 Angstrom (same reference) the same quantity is 3813.94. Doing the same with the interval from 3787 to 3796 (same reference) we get 3794.67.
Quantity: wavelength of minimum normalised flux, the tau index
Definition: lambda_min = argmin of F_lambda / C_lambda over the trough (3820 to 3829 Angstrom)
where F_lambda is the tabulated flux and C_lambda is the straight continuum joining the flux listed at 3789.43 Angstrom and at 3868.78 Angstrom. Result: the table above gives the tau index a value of 3820.97 Angstrom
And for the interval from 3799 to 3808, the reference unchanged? 3799.92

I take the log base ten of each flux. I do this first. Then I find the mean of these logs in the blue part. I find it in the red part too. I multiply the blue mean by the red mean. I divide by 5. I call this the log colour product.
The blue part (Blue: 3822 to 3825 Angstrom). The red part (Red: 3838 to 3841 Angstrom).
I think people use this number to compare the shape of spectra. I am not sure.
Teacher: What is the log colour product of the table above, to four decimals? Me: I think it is 0.0160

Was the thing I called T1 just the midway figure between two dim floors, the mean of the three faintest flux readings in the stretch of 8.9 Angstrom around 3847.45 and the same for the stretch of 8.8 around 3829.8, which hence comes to 0.52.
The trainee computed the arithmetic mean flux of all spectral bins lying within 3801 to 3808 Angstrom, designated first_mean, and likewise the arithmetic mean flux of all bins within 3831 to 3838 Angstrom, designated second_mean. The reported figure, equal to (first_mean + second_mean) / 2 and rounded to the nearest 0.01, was 0.49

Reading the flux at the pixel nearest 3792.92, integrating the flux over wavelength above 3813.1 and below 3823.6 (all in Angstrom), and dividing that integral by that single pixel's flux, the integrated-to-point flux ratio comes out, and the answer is 10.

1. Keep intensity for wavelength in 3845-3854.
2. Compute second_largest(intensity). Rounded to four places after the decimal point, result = 0.6593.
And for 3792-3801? 0.5631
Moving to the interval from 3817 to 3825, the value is 0.6129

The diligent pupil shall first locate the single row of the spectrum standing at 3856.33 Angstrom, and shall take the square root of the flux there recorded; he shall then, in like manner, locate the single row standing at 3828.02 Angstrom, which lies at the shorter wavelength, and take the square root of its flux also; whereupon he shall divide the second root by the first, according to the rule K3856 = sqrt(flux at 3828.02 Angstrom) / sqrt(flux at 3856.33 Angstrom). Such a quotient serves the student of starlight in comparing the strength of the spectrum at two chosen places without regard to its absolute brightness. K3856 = 0.98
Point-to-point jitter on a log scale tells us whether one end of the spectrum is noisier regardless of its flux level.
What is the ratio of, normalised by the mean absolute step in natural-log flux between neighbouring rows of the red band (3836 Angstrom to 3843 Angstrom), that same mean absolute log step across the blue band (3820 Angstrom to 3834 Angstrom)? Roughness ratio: 0.70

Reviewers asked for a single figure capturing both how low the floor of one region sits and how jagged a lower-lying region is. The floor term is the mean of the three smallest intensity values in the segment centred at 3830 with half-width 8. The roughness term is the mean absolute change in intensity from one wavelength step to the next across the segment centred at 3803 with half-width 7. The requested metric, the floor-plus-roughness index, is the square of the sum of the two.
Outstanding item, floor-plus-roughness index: 0.18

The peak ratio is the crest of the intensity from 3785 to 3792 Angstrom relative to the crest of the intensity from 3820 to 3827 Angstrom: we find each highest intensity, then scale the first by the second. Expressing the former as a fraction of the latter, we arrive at 0.97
